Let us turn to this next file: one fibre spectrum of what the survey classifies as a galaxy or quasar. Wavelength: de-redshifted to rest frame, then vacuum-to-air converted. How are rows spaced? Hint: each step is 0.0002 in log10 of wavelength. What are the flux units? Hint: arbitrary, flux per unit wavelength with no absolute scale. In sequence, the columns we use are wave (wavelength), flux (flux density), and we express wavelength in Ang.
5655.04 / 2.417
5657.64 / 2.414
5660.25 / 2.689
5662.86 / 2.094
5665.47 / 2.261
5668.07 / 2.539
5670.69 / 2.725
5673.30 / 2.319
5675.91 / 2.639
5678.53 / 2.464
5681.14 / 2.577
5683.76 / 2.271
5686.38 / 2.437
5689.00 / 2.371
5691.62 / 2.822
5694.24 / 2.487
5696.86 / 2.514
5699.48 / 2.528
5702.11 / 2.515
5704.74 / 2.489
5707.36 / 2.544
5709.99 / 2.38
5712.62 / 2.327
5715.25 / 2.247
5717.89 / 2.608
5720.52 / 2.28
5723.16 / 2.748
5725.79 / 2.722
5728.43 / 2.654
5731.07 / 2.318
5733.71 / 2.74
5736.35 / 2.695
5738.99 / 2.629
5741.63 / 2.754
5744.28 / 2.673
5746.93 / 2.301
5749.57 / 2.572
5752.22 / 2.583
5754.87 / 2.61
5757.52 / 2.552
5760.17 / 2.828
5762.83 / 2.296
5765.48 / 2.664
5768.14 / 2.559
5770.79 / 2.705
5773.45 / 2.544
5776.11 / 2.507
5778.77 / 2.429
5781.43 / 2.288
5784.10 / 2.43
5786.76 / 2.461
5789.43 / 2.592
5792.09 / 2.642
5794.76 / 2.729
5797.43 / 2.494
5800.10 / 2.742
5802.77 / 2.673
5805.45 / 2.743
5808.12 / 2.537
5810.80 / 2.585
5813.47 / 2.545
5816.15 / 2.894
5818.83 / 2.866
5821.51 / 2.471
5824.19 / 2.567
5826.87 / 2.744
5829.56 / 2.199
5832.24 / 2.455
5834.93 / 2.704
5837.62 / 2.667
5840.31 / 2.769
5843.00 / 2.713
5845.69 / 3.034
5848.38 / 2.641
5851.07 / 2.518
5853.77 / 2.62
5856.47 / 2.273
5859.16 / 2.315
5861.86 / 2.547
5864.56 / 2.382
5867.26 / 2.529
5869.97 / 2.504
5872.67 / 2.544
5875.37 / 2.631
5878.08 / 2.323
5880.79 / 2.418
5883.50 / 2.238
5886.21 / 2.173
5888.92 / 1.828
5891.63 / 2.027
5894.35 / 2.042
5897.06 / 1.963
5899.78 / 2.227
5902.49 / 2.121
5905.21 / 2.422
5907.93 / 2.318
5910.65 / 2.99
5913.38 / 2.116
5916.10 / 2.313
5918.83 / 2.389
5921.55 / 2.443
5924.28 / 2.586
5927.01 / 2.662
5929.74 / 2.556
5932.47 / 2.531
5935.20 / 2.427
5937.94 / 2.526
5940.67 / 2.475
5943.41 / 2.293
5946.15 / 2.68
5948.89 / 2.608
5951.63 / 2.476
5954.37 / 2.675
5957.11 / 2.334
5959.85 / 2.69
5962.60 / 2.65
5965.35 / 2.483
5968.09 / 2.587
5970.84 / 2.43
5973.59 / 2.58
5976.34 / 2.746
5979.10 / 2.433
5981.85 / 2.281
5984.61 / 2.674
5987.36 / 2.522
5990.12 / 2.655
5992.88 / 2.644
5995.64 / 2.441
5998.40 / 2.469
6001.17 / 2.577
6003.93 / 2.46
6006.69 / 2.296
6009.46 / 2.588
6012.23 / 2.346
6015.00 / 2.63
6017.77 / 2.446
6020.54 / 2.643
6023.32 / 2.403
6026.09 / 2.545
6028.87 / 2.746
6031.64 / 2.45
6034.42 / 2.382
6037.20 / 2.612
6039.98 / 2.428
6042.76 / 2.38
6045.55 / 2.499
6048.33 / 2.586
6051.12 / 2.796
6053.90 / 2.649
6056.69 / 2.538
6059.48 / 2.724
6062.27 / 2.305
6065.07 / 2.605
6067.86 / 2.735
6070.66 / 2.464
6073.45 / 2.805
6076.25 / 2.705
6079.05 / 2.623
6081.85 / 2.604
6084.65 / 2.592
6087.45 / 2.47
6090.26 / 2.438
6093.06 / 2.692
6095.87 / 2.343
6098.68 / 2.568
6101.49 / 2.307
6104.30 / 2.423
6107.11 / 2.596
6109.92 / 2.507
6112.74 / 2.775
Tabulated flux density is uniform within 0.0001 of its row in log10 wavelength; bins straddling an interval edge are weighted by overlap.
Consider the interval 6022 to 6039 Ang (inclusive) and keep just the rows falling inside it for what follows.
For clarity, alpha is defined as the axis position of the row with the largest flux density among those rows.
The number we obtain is 6028.87 Ang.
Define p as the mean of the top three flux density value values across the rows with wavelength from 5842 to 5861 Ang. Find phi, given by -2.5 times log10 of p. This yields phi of -1.116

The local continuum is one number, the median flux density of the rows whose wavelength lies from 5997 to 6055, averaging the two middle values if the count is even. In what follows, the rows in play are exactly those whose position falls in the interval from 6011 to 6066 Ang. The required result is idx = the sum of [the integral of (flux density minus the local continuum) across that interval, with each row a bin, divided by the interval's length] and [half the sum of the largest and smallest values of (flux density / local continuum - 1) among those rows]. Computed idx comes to 0.06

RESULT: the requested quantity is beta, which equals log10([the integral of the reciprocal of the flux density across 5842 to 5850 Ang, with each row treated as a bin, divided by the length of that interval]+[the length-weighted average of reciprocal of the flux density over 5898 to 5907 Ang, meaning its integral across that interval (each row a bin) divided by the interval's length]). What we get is -0.093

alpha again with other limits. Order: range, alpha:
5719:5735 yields 5723.16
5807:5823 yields 5816.15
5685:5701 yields 5691.62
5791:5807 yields 5805.45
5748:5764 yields 5760.17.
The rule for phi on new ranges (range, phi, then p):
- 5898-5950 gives -1.109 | 2.78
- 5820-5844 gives -1.095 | 2.74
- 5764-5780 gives -1.055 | 2.64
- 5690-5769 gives -1.118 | 2.80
